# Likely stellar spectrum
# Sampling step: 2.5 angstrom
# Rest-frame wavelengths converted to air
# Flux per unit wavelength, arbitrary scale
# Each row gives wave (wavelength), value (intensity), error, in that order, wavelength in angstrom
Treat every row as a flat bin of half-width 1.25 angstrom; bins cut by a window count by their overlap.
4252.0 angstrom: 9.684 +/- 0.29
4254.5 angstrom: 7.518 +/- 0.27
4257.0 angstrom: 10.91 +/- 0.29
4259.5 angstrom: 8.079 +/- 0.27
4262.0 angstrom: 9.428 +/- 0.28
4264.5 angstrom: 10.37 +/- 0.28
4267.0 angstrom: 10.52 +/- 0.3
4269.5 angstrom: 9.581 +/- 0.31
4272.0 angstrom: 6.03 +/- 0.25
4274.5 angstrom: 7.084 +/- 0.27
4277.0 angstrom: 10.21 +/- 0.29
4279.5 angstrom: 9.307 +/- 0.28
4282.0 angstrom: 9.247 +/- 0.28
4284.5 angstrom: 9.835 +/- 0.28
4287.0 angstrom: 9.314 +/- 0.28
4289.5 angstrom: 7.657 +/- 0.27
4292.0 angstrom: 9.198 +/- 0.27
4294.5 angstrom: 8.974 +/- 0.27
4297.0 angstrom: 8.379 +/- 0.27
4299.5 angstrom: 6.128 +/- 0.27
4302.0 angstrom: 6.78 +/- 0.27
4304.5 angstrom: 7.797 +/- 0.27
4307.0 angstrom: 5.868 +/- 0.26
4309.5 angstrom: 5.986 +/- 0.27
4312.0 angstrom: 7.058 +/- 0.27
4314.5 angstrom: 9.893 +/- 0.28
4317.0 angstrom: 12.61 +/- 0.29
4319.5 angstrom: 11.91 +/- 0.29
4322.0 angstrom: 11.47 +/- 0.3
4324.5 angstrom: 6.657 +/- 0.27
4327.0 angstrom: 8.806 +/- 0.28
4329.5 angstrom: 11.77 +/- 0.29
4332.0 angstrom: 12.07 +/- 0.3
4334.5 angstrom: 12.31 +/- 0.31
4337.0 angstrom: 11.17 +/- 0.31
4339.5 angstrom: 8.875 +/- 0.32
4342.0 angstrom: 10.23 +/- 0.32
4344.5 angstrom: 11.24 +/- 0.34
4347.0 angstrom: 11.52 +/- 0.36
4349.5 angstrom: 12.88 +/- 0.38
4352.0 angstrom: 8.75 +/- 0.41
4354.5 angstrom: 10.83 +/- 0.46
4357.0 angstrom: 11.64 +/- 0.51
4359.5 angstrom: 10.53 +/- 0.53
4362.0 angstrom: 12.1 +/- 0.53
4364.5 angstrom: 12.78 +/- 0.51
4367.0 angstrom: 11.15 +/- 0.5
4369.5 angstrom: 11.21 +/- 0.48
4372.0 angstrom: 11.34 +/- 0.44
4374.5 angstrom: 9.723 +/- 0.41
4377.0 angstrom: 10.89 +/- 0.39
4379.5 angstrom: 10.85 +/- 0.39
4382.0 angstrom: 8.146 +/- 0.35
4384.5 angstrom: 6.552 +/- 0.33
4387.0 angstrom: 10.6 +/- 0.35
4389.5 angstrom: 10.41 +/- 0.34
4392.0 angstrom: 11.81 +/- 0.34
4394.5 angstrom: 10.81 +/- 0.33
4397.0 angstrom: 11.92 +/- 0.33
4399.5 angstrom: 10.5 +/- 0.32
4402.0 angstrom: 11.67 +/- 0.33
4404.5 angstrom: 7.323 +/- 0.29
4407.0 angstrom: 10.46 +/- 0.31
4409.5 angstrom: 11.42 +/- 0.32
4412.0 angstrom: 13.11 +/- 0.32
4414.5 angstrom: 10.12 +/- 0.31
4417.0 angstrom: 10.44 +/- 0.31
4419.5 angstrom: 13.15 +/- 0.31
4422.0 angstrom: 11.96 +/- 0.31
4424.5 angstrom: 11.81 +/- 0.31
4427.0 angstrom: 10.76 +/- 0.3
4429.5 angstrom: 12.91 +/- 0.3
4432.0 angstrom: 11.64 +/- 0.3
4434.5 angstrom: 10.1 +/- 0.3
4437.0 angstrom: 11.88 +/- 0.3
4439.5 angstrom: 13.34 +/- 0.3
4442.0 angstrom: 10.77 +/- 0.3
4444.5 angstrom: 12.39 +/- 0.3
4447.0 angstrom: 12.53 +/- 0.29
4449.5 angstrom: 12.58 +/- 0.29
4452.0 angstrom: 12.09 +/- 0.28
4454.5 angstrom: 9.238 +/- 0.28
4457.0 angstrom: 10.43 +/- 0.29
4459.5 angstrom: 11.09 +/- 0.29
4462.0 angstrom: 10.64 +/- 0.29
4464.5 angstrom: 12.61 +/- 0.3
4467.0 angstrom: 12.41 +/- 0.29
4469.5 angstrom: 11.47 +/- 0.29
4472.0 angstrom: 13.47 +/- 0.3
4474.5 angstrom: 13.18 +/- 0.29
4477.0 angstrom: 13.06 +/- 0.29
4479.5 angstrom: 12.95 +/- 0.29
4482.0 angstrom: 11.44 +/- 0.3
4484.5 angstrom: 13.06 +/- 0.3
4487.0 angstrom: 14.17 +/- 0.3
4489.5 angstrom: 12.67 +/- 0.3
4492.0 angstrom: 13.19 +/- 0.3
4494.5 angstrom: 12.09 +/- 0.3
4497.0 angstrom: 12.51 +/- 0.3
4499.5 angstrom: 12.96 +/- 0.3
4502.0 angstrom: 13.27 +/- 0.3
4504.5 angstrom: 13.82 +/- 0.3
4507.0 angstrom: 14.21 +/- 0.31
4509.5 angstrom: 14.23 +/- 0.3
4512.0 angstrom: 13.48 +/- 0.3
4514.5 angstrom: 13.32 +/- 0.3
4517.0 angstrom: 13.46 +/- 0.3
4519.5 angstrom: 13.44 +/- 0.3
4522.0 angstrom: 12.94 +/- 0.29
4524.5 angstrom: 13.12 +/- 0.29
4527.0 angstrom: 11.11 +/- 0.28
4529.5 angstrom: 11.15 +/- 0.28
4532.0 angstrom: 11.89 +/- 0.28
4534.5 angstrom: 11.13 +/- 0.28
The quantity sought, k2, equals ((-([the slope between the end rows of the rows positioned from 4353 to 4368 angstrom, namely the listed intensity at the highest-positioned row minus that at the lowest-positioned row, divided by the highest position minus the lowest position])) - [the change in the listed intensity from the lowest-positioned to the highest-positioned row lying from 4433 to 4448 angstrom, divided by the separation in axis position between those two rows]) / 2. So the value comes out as -0.11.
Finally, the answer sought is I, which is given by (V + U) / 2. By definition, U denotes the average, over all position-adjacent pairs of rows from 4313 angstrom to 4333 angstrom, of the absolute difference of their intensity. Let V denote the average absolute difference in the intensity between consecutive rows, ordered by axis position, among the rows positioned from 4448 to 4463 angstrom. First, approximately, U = 2.0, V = 1.1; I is 1.6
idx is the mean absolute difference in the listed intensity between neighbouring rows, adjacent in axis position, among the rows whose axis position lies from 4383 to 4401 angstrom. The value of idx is 1.5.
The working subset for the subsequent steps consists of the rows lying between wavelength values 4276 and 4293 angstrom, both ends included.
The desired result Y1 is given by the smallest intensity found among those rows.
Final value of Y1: 7.657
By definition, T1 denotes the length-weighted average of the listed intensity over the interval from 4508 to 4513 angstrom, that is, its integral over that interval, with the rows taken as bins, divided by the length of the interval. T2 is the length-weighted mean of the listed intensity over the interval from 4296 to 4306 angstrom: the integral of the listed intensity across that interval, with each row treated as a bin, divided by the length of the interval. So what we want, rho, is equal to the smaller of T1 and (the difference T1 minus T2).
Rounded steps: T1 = 14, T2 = 7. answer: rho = 7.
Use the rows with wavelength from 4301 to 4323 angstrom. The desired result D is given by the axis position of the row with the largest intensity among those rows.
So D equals 4317.0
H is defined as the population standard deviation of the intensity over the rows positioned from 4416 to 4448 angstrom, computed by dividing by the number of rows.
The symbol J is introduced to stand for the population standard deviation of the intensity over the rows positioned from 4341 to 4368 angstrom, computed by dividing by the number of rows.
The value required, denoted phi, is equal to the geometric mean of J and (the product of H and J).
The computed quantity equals 1.1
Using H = 1.0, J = 1.13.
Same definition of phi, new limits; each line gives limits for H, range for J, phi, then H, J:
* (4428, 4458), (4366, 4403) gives 1.5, 1.2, 1.39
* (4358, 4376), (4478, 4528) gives 0.8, 0.9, 0.81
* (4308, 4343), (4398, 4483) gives 2.0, 2.2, 1.33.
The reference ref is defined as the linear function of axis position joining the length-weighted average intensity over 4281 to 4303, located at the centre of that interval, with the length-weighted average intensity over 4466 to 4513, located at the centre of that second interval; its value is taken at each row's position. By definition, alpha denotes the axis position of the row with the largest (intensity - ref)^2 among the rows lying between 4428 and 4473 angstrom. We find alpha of 4454.5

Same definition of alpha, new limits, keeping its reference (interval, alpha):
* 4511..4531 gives 4529.5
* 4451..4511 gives 4454.5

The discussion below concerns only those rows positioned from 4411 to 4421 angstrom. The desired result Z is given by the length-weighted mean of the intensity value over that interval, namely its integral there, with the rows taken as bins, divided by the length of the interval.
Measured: 12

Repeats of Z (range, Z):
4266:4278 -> 9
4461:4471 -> 12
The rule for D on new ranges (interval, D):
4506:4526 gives 4509.5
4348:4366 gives 4349.5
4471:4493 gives 4487.0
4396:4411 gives 4397.0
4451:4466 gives 4464.5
